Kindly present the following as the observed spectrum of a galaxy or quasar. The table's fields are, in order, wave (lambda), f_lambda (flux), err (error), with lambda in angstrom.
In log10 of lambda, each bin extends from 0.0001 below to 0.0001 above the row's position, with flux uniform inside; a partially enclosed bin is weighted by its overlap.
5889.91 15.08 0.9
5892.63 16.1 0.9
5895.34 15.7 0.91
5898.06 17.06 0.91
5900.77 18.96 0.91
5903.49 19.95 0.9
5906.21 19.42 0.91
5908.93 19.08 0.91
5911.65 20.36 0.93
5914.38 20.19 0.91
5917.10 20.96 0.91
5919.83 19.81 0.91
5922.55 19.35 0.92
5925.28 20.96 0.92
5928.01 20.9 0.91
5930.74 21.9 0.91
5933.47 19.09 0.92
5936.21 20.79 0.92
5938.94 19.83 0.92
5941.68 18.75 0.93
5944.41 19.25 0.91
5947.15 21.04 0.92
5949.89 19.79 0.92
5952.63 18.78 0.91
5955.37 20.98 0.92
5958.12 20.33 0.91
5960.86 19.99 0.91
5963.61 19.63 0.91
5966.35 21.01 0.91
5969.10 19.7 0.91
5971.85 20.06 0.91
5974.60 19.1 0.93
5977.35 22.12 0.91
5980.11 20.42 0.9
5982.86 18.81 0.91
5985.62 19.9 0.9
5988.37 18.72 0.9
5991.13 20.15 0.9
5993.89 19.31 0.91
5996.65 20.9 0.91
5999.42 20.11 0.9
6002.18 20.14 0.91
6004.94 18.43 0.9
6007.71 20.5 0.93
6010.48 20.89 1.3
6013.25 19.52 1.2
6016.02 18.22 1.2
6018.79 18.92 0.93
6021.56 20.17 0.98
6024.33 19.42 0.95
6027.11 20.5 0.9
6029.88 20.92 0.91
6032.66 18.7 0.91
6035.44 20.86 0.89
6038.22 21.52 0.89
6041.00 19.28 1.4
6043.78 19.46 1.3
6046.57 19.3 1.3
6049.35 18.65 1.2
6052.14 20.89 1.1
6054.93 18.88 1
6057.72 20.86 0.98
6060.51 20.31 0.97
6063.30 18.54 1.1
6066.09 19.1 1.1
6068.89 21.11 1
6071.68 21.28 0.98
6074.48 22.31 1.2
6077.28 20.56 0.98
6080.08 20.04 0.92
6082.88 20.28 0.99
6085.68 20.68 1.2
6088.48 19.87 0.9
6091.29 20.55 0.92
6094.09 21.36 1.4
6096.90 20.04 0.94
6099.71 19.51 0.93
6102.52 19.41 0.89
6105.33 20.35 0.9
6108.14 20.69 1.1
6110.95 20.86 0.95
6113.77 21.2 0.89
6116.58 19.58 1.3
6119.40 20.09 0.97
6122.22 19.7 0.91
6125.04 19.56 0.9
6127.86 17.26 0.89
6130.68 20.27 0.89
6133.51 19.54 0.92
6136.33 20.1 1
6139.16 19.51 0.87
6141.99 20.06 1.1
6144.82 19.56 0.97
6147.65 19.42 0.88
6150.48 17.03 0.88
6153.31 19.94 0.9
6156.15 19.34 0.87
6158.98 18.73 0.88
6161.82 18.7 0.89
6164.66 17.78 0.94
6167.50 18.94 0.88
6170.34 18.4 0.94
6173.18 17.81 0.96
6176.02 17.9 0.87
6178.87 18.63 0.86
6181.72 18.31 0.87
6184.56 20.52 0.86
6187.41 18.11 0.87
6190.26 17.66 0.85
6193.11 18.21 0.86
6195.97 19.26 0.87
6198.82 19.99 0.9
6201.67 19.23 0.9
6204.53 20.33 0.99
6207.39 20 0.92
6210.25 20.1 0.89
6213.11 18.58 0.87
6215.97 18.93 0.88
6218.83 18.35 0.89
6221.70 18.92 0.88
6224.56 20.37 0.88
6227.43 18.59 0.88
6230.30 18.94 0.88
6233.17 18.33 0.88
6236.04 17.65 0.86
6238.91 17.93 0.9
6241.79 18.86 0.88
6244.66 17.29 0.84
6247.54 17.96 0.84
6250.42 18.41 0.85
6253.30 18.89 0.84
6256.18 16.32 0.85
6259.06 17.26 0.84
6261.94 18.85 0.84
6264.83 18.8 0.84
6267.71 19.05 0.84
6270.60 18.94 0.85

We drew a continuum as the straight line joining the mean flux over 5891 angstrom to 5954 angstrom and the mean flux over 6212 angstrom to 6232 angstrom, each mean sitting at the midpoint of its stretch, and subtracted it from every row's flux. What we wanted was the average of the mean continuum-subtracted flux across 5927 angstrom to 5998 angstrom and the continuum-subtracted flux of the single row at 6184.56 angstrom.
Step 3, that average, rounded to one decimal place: 1.1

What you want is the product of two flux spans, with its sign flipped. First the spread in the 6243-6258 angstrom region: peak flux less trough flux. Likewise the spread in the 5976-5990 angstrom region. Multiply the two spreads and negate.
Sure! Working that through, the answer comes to -8.7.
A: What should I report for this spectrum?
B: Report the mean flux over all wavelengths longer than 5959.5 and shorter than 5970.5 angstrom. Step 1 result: 20.1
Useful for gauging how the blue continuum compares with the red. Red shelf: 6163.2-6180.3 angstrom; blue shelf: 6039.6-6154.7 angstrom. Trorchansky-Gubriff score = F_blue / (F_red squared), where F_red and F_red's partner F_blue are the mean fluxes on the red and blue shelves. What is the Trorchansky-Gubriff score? 0.060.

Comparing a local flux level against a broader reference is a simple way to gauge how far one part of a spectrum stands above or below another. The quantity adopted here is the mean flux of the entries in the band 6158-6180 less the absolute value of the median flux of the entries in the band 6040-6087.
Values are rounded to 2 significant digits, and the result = -1.9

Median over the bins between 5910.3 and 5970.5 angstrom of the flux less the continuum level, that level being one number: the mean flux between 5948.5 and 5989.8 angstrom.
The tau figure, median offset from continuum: 0.13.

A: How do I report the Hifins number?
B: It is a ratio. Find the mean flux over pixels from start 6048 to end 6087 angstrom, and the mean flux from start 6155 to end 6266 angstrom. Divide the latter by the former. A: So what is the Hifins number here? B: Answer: 0.921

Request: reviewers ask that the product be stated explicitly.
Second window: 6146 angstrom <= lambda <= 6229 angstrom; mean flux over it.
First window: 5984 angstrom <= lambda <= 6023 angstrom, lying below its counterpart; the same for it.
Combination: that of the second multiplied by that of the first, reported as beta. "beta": 372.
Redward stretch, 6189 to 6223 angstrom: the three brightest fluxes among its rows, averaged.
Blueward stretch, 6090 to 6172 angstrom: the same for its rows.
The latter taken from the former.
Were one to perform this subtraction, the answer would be -1.0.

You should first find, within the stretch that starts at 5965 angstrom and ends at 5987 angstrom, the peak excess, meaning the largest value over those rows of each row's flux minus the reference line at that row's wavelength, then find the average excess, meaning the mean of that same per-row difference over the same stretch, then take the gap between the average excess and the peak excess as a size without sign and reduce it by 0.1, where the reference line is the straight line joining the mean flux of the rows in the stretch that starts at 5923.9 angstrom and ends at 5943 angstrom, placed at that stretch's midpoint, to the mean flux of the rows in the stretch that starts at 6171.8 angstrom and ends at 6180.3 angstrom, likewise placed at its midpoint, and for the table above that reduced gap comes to 1.9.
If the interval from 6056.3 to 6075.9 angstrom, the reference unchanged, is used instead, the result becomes 1.8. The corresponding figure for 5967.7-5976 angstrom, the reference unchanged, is 0.3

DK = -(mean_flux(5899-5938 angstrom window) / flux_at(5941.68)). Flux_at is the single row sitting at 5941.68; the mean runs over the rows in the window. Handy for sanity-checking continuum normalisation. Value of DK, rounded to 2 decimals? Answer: -1.07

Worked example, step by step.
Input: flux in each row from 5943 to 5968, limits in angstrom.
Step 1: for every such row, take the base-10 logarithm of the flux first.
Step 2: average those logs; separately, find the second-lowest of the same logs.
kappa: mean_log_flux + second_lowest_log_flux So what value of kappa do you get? 2.587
